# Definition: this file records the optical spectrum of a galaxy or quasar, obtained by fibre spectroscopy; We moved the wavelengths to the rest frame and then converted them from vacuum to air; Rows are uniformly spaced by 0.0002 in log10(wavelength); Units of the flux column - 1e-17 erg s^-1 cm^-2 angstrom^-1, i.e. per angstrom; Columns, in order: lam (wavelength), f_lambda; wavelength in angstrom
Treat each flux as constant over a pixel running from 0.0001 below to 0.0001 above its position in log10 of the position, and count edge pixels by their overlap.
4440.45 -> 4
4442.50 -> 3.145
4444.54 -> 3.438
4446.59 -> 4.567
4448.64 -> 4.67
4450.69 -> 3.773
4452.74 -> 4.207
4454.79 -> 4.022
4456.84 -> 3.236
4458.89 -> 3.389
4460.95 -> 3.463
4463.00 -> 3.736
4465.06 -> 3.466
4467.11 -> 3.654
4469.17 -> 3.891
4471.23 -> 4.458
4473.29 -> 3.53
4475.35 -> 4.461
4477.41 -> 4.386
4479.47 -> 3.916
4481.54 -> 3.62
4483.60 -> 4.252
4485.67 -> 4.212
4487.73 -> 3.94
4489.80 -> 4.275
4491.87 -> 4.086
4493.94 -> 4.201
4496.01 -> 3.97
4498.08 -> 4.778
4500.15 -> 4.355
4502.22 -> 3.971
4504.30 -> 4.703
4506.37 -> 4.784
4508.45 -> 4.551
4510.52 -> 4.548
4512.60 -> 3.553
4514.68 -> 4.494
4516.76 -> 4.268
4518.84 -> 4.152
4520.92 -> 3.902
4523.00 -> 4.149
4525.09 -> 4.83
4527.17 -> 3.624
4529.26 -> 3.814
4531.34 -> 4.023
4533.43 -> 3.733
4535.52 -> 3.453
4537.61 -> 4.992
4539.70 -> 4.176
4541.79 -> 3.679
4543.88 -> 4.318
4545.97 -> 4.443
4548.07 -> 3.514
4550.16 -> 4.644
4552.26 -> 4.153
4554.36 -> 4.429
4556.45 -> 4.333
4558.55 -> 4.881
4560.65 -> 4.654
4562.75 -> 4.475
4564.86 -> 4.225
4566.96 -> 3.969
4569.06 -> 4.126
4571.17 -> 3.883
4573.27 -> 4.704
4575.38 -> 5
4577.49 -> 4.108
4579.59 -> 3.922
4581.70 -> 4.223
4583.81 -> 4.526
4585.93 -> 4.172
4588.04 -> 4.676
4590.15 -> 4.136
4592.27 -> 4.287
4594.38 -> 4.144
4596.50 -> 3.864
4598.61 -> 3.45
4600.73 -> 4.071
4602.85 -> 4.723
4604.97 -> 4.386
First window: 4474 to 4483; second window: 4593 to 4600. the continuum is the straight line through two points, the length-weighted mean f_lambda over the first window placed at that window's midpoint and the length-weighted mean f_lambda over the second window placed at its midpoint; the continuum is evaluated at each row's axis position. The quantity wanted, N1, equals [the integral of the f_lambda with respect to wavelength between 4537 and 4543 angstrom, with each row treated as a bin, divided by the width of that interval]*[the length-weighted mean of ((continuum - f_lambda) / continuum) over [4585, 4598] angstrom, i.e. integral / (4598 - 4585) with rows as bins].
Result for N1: -0.35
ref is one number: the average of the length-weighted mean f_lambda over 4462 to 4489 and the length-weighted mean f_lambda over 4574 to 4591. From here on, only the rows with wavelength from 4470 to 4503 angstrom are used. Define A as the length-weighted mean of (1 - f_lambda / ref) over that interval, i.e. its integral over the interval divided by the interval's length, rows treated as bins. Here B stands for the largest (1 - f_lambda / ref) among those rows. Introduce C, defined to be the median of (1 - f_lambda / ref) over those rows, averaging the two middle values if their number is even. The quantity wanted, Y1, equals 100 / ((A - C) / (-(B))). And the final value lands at -1128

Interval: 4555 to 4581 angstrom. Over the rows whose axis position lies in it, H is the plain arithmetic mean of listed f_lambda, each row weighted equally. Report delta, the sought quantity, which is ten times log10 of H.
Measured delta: 6.4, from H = 4.4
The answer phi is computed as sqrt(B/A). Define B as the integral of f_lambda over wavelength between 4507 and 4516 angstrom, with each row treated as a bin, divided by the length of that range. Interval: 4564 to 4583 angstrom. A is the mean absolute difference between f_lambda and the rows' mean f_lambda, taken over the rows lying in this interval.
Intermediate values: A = 0.27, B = 4.31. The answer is 3.98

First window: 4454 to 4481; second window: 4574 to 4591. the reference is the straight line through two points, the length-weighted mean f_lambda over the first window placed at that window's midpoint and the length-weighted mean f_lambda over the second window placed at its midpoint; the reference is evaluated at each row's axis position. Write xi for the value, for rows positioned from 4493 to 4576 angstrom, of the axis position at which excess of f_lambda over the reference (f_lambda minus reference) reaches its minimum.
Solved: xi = 4535.52 angstrom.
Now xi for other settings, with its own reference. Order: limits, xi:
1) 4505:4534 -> 4512.60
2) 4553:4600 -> 4598.61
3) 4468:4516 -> 4512.60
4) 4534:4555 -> 4535.52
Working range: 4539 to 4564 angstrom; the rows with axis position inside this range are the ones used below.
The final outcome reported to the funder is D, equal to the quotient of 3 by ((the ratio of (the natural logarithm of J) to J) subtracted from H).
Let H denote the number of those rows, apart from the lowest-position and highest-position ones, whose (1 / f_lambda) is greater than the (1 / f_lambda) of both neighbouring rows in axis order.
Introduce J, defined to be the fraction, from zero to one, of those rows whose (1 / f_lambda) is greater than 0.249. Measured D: 0.20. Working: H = 4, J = 0.17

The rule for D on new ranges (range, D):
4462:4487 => 0.76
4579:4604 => 0.35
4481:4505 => 0.41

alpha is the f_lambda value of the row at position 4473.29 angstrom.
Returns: 3.53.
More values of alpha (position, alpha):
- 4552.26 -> 4.153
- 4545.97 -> 4.443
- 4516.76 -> 4.268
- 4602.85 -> 4.723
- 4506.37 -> 4.784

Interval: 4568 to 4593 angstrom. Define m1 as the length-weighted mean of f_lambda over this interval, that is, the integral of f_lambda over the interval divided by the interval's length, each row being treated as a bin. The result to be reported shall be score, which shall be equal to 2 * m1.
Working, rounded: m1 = 4.31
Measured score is 8.63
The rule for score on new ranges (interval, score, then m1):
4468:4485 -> 8.12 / 4.06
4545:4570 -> 8.64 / 4.32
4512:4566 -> 8.39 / 4.19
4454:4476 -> 7.48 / 3.74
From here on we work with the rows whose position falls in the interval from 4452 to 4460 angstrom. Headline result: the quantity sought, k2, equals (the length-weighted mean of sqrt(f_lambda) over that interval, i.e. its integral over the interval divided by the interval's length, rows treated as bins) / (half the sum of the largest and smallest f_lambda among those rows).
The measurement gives 0.516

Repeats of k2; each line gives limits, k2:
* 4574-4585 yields 0.468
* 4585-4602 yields 0.499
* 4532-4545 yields 0.476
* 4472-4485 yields 0.503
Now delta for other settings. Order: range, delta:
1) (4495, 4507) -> 6.5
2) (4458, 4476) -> 5.8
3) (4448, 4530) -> 6.1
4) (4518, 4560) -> 6.2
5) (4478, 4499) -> 6.2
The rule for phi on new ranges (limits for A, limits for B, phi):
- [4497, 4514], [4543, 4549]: 3.50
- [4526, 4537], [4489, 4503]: 5.27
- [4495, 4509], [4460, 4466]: 3.46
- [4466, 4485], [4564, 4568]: 3.53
